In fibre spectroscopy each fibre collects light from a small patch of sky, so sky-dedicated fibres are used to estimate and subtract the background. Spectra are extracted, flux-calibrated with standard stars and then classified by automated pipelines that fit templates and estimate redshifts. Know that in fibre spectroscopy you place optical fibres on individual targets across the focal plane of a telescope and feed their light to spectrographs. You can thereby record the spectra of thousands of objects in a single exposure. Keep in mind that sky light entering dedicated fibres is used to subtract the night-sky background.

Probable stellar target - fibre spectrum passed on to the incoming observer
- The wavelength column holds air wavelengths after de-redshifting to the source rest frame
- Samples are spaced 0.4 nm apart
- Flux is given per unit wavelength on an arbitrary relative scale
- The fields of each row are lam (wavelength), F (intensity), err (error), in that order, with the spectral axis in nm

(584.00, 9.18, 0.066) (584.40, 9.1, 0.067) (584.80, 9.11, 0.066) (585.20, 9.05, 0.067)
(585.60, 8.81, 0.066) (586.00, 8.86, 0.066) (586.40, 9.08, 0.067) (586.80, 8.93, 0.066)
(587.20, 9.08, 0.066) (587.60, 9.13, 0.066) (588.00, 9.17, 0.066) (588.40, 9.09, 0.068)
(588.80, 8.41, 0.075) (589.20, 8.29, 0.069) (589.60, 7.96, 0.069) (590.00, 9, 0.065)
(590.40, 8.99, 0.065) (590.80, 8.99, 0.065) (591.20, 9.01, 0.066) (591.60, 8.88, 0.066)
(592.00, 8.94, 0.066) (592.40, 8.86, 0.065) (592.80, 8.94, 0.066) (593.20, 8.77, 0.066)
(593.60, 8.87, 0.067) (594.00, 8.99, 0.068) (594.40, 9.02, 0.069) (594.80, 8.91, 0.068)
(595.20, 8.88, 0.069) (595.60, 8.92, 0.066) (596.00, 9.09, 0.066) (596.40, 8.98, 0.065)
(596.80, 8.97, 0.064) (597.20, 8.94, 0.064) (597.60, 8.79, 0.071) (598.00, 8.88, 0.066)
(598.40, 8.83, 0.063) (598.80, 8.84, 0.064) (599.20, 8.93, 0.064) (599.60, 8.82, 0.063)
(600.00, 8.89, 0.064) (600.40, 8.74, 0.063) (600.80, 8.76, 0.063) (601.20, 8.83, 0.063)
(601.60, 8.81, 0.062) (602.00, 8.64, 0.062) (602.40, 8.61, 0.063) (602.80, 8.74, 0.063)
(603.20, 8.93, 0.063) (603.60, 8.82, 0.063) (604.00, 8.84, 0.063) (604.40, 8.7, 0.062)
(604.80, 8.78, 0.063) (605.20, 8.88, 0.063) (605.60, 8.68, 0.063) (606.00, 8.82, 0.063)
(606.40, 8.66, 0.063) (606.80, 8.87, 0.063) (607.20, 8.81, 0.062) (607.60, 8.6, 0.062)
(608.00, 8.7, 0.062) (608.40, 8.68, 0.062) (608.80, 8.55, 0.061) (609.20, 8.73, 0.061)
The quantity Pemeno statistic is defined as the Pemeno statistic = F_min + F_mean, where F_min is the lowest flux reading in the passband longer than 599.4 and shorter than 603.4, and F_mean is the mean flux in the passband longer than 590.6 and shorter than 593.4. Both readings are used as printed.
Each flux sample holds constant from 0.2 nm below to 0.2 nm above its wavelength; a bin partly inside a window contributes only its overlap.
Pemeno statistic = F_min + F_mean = 17.5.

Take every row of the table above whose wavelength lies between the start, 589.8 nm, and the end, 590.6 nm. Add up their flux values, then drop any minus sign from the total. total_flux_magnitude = 18.0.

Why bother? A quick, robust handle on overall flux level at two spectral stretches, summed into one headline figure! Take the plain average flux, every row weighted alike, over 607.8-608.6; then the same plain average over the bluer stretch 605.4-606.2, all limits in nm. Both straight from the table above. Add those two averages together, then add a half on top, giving 17.9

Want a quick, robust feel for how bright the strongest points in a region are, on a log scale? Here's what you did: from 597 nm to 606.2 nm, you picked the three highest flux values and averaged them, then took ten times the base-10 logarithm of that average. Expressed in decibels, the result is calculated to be 9.51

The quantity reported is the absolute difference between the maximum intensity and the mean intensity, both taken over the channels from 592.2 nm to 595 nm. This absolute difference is 0.111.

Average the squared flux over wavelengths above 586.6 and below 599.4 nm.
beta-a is 79.0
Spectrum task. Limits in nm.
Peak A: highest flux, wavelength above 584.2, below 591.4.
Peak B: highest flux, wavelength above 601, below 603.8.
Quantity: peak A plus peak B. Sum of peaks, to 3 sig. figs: 18.1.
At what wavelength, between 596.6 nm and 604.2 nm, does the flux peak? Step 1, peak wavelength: 596.80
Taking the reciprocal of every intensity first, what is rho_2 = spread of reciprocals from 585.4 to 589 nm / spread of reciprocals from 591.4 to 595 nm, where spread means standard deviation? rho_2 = 3.26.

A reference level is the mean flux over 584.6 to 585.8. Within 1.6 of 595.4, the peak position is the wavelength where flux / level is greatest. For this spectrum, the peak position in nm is 596.00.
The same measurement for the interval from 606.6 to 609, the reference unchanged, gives 606.80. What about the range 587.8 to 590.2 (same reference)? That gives 588.00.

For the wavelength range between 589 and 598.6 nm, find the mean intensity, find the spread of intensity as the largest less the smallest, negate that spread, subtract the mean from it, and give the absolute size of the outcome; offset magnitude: 9.99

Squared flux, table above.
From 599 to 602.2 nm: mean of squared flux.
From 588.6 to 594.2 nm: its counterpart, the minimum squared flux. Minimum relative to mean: 0.82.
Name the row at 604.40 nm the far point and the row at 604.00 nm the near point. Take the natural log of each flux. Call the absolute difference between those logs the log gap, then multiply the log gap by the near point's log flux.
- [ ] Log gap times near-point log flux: 0.035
